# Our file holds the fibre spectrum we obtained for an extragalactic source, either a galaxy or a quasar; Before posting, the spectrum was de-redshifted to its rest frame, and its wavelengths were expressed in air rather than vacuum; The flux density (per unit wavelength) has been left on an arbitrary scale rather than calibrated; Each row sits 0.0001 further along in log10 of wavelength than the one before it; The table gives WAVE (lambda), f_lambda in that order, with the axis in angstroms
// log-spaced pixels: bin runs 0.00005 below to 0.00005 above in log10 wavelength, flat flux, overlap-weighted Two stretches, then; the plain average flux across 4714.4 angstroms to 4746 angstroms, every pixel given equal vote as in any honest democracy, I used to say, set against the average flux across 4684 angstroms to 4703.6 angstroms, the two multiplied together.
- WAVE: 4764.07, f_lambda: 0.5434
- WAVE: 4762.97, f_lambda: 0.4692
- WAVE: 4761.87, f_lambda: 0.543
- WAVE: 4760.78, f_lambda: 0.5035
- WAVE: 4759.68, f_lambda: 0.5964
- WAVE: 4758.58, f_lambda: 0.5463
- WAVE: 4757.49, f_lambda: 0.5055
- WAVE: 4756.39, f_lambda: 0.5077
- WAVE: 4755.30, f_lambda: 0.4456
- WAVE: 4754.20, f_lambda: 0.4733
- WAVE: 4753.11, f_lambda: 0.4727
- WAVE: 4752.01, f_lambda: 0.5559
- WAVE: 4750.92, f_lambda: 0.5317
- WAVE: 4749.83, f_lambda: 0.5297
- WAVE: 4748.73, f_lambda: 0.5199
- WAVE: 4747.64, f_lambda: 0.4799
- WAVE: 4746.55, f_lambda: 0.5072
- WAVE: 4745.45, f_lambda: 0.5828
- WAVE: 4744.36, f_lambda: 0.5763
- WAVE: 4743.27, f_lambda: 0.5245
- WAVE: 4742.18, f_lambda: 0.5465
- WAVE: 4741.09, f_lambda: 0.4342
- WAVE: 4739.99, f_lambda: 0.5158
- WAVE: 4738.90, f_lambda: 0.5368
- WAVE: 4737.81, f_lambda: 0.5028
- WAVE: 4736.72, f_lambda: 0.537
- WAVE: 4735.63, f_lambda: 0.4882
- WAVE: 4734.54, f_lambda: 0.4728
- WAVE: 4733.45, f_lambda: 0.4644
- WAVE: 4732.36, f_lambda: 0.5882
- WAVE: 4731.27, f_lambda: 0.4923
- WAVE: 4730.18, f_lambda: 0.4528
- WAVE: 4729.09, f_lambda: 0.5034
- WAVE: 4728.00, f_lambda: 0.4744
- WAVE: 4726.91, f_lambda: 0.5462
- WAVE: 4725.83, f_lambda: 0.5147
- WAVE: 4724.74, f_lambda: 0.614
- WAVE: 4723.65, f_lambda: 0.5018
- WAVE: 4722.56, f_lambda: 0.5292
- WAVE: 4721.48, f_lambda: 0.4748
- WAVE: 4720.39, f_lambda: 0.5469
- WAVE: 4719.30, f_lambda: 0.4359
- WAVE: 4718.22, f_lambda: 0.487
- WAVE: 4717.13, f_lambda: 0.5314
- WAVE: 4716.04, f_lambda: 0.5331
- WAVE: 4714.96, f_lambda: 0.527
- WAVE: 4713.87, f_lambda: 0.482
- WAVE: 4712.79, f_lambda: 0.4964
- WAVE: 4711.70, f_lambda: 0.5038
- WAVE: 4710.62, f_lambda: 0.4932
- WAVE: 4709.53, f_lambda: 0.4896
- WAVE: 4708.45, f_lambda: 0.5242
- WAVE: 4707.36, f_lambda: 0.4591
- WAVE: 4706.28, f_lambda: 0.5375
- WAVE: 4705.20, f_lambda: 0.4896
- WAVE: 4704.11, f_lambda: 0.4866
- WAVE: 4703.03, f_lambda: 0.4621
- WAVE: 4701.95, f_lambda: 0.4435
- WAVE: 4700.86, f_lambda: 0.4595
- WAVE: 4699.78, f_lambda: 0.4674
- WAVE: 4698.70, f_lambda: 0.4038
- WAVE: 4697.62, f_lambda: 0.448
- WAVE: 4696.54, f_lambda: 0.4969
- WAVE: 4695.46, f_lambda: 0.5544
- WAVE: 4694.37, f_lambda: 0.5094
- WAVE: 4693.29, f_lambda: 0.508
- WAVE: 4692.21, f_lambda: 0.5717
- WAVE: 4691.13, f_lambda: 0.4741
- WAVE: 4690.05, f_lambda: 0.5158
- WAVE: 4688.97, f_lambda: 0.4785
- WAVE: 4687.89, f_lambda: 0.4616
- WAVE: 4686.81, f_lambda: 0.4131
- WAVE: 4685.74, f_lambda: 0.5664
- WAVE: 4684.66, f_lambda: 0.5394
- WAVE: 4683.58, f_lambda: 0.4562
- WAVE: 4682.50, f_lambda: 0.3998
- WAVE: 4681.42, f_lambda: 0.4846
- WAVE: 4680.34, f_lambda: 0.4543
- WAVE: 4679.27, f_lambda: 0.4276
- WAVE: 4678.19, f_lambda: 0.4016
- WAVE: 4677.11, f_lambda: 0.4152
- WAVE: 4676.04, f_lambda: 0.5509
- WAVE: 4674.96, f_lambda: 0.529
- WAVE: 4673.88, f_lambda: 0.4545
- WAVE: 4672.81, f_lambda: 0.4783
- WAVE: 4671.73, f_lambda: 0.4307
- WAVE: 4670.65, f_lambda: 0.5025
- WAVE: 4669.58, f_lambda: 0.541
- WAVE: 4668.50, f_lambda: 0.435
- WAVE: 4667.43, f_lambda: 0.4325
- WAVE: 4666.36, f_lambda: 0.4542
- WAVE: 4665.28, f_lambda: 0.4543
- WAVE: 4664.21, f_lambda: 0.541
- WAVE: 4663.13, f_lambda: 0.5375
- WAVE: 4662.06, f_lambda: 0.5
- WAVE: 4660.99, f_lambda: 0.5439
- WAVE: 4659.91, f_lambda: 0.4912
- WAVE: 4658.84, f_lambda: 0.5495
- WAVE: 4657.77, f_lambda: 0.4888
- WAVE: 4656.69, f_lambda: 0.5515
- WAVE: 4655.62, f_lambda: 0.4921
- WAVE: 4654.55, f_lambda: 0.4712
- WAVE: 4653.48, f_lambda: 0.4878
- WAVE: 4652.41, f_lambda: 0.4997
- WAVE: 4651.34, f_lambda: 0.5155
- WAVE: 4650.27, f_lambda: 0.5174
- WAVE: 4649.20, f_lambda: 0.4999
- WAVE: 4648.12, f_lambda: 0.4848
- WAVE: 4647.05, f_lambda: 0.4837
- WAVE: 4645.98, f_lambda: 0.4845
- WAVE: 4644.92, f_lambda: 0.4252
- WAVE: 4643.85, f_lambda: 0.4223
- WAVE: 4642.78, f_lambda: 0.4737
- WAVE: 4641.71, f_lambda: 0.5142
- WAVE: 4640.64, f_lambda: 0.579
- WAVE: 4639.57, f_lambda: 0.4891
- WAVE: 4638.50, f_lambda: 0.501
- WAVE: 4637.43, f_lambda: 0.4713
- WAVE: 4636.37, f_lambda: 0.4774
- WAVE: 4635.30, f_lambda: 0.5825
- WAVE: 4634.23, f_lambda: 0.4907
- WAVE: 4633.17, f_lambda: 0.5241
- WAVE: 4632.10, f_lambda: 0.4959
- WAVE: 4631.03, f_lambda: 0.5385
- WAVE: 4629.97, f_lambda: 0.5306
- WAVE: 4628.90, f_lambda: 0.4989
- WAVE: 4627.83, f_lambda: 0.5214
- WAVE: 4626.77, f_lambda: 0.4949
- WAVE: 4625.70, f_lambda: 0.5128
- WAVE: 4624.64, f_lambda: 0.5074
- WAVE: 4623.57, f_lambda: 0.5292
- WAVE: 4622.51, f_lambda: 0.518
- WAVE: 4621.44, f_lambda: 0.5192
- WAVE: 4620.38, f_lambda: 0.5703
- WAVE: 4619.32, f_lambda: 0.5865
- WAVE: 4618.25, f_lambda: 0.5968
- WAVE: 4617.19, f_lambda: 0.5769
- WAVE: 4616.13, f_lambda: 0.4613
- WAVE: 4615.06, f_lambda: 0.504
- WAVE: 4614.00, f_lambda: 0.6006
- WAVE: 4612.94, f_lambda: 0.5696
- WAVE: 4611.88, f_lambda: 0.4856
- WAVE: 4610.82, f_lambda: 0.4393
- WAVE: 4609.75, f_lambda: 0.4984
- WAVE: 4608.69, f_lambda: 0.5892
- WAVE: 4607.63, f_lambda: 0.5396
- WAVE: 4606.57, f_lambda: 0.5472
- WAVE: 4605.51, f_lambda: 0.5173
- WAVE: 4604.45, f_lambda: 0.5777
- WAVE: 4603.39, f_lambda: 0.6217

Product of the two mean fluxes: 0.251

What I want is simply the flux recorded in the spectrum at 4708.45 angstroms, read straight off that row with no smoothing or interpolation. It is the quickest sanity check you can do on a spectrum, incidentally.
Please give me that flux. 0.5242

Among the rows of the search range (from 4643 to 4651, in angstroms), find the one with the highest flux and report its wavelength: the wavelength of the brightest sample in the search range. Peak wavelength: 4650.27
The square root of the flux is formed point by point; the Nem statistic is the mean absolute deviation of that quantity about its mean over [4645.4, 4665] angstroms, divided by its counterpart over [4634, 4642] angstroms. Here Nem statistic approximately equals 0.7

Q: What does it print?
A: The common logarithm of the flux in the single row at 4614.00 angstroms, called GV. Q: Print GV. -0.22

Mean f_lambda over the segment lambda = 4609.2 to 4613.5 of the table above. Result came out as 0.50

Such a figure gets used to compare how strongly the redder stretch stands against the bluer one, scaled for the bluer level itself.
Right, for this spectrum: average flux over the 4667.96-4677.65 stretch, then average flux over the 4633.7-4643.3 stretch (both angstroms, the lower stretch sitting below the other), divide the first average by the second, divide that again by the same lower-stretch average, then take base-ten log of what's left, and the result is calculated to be 0.270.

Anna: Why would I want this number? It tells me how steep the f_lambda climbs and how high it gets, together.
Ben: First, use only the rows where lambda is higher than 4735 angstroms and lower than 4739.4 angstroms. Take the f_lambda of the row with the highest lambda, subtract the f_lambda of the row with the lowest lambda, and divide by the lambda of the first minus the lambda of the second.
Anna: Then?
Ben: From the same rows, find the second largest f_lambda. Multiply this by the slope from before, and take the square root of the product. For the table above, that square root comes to 0.09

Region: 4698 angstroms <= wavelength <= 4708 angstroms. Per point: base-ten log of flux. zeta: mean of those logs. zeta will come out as -0.331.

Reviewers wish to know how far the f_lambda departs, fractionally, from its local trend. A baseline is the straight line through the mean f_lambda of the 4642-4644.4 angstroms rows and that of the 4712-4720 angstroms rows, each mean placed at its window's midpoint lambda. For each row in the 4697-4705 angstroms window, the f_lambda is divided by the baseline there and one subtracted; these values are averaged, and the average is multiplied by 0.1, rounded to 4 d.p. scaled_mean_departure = -0.0072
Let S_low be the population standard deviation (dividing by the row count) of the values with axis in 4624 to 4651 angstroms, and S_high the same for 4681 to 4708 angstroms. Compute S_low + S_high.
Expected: 0.0816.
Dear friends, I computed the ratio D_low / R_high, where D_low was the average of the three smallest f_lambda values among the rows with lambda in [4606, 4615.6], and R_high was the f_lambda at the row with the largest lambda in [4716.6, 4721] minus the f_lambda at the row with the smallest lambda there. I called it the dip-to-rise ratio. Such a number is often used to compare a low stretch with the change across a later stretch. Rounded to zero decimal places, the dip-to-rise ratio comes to 31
